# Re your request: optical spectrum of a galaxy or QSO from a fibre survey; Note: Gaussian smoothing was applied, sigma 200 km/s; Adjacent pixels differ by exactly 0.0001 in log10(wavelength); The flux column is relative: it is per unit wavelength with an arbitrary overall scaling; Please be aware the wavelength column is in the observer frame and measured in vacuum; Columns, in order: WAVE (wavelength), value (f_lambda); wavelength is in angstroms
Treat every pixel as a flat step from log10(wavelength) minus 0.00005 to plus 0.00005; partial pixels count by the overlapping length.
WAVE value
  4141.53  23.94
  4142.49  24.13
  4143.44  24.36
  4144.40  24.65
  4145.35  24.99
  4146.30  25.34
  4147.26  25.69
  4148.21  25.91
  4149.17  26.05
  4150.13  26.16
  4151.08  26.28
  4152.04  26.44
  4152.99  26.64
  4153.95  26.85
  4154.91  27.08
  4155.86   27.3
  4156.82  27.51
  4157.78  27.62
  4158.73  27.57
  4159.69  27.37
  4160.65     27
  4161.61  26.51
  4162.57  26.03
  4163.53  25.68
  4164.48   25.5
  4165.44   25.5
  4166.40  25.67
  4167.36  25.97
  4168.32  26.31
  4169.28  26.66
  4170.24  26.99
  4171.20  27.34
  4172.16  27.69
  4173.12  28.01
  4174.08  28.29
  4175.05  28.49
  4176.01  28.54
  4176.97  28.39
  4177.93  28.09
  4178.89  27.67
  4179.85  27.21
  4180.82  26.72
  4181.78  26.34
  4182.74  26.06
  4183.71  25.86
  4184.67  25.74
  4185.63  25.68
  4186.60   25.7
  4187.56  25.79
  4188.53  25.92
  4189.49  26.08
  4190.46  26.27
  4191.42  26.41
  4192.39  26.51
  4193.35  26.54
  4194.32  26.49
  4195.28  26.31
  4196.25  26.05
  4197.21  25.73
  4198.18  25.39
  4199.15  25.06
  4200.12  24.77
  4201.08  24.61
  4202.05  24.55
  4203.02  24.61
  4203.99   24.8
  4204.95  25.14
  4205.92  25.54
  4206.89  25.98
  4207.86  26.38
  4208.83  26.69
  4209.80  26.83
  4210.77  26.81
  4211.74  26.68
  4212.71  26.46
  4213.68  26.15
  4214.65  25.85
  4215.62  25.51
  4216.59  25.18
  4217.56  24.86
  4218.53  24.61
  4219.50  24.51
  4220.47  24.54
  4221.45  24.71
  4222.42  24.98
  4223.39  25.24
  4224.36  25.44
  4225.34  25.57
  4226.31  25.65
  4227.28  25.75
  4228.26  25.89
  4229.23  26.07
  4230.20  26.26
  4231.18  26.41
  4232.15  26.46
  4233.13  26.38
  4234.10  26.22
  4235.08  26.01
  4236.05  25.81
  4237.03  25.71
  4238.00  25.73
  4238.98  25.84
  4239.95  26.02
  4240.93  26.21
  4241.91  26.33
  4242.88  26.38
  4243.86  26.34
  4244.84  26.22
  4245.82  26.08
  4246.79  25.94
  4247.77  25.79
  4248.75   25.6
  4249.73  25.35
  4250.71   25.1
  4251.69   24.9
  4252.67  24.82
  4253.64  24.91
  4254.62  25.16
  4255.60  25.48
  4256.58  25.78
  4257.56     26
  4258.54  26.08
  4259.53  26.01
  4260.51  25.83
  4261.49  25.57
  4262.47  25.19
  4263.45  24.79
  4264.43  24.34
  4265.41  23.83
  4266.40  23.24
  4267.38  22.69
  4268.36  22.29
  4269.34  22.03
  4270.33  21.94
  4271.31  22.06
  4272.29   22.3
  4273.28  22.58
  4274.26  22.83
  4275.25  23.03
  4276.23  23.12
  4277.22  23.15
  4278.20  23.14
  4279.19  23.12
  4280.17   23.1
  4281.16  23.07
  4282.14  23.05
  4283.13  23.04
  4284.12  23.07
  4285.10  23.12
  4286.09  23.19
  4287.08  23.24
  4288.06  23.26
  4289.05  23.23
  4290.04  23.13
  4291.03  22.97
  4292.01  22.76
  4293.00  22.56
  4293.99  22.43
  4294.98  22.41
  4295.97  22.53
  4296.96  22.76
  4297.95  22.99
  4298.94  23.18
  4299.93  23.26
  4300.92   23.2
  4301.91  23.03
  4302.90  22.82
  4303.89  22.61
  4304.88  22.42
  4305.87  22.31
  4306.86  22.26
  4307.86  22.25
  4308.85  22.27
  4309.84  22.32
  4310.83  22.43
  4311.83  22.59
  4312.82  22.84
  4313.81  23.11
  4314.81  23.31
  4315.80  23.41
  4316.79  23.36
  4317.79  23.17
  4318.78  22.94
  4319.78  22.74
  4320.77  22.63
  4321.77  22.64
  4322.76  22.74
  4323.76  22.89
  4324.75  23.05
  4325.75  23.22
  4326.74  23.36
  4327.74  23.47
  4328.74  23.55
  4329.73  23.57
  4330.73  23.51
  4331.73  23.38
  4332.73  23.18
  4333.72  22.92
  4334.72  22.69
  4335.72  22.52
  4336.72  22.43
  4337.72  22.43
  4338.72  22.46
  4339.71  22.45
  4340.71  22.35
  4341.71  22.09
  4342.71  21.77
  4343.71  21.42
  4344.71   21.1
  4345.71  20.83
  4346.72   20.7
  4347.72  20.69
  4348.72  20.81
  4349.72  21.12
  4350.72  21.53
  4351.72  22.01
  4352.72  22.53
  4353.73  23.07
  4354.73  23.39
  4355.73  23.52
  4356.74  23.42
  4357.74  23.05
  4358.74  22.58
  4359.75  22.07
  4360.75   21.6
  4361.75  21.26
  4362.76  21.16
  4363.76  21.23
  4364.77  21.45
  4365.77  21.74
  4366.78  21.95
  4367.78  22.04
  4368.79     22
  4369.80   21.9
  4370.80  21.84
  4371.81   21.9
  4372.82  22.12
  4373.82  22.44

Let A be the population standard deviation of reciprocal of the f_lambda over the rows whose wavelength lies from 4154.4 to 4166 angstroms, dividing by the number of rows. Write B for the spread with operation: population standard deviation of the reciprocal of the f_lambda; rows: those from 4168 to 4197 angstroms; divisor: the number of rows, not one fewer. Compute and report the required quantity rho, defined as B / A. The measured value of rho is 1.10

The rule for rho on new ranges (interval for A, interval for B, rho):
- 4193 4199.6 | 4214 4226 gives 0.86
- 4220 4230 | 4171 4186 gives 1.84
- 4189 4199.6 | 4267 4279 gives 1.24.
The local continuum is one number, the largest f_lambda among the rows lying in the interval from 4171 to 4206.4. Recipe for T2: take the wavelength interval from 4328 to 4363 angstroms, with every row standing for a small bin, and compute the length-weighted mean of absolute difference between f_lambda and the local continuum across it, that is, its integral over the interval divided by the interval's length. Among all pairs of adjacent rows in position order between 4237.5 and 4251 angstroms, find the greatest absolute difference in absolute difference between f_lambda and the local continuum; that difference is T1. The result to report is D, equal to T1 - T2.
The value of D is -6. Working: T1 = 0.25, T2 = 6.3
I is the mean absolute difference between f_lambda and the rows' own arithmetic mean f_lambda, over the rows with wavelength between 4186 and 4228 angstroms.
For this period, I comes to 0.62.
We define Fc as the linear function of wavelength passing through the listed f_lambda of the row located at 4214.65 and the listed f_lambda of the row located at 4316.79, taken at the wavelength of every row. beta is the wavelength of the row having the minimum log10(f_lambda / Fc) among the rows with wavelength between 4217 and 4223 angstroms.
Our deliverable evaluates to 4219.50 angstroms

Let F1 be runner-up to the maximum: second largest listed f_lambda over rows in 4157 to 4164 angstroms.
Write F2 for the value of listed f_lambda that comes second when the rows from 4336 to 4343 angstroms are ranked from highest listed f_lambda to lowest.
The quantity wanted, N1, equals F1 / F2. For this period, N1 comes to 1.23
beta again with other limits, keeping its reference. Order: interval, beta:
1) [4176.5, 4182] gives 4181.78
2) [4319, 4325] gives 4320.77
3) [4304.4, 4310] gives 4306.86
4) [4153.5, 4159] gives 4153.95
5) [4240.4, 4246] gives 4245.82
